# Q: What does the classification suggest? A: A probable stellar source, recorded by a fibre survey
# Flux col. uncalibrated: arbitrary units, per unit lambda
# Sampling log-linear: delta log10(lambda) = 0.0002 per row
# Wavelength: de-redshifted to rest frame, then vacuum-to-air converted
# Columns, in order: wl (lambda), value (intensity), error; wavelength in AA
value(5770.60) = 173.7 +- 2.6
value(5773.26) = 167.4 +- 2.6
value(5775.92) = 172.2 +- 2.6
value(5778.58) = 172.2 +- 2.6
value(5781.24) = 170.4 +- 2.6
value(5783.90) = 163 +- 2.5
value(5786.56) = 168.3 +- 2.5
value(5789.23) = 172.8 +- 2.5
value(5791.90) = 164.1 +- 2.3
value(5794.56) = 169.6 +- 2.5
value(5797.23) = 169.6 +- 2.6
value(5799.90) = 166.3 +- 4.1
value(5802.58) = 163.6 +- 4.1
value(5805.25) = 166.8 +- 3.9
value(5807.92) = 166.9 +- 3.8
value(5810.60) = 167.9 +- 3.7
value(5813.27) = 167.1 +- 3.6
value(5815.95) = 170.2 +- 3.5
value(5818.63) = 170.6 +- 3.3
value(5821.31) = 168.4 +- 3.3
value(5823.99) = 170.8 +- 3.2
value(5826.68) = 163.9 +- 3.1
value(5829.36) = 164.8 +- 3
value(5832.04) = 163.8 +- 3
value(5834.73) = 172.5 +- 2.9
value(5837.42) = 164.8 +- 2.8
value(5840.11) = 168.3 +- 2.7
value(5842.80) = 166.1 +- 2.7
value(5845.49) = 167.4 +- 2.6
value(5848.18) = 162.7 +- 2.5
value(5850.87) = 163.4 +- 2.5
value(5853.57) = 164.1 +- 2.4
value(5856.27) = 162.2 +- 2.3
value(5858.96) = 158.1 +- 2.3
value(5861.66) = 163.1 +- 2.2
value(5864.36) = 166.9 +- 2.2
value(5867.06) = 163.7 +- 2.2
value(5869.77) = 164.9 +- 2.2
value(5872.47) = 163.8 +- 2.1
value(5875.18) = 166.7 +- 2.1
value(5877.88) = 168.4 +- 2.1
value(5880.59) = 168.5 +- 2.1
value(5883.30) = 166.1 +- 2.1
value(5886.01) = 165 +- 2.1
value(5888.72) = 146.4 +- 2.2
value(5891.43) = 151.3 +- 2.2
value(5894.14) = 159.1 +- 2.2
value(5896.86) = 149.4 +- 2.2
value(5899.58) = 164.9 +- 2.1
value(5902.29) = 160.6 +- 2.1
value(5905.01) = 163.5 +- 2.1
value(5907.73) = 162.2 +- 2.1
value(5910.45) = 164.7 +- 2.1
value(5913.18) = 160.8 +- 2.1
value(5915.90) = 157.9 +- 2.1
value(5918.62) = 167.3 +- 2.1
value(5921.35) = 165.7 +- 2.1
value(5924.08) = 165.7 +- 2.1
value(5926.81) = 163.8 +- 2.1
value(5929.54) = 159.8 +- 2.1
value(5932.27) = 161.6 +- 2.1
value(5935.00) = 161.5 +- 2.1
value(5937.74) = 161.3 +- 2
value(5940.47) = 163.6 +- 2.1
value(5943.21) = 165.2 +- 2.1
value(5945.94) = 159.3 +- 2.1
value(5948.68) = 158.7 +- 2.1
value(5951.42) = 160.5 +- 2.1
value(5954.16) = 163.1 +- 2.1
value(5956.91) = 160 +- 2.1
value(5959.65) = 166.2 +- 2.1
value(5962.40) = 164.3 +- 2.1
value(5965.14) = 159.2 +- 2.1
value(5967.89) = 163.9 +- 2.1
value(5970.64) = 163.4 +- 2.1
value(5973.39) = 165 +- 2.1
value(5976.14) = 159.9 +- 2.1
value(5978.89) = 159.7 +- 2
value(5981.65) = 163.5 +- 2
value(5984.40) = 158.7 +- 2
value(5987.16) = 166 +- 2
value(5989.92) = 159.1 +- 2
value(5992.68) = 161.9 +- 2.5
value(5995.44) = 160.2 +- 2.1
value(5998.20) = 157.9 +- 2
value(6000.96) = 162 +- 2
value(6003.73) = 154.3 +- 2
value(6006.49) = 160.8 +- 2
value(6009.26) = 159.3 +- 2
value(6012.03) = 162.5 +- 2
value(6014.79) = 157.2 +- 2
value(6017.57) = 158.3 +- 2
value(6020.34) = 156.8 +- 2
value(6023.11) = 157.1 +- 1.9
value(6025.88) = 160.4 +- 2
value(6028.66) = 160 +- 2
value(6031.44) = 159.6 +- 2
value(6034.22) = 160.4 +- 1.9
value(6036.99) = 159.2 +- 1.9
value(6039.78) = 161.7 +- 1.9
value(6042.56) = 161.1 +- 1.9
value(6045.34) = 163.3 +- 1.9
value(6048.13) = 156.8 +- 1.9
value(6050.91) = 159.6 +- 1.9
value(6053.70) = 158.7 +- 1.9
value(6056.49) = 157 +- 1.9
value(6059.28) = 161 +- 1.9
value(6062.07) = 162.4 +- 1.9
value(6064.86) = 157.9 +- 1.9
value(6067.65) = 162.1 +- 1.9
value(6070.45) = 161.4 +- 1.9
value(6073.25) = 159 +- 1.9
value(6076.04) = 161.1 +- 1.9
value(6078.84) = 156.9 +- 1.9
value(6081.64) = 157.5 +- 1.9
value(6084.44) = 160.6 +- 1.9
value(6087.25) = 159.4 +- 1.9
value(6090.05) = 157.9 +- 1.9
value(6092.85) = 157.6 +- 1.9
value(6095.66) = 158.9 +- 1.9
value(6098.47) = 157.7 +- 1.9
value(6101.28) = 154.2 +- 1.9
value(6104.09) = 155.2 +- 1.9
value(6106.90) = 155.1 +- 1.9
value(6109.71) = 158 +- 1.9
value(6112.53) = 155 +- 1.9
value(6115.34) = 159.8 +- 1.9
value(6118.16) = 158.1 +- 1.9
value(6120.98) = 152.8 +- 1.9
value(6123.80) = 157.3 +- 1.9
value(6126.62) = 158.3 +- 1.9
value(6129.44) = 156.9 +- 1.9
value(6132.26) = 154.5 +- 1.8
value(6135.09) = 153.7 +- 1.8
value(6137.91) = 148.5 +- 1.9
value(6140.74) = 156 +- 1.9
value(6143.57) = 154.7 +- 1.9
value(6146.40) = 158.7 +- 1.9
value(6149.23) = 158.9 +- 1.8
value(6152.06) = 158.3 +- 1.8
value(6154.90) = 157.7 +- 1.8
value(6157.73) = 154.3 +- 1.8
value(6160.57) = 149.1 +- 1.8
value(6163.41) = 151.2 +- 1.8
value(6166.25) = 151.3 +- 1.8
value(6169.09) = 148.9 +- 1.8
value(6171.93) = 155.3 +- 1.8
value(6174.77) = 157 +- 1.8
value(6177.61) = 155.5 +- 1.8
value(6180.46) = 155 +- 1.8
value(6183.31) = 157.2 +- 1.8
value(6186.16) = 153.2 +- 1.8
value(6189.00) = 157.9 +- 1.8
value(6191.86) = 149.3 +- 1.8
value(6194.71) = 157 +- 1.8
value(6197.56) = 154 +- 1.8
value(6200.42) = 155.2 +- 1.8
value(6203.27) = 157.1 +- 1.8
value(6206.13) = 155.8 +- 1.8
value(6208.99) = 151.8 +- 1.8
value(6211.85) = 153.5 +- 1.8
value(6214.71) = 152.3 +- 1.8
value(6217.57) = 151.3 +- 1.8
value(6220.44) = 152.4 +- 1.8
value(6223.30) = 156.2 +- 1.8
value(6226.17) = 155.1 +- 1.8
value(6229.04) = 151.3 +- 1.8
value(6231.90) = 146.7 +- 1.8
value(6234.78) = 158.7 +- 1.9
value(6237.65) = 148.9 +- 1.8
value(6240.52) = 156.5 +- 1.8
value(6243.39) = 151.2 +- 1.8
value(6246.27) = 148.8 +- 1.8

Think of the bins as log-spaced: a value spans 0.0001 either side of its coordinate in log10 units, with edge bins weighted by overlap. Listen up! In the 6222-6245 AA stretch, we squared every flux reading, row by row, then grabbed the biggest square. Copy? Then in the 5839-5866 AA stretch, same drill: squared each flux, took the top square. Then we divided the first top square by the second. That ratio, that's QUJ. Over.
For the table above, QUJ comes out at 0.89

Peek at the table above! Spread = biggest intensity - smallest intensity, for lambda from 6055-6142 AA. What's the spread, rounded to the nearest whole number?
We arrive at 14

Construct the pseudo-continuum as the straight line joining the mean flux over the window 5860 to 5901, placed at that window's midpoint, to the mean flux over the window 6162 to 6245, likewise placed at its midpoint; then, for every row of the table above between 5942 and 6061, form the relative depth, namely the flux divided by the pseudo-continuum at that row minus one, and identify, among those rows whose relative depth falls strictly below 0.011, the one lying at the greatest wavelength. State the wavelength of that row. 6056.49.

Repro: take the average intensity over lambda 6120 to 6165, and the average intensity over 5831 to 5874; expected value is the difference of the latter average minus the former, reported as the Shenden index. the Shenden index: 10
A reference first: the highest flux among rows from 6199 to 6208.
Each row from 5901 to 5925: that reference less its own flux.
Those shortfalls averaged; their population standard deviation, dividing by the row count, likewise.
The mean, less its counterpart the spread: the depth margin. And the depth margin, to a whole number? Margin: -9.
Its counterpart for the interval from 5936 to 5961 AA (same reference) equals -7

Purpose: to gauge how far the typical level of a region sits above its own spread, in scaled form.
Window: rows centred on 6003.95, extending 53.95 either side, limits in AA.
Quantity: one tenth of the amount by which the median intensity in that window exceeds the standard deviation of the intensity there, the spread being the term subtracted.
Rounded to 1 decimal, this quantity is 15.7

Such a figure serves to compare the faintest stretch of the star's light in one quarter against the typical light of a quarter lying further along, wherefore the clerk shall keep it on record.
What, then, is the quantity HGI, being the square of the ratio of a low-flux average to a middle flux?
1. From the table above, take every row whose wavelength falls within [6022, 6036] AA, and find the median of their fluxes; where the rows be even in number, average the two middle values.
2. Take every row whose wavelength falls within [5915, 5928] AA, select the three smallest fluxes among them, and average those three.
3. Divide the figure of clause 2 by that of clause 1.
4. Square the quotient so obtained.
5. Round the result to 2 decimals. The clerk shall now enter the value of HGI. 1.03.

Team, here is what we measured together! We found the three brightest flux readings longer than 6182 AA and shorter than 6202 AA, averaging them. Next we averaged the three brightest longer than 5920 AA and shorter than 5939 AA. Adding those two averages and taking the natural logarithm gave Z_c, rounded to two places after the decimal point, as 5.78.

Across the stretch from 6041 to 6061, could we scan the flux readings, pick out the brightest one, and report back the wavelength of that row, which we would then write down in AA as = 6045.34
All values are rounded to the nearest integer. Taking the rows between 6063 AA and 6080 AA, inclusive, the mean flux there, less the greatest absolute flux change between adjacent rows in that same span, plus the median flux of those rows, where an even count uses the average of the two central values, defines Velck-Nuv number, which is 316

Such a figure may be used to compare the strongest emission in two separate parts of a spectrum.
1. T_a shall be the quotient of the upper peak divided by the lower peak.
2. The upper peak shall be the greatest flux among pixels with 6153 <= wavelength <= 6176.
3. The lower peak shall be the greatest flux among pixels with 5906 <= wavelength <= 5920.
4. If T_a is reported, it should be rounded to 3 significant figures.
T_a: 0.943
